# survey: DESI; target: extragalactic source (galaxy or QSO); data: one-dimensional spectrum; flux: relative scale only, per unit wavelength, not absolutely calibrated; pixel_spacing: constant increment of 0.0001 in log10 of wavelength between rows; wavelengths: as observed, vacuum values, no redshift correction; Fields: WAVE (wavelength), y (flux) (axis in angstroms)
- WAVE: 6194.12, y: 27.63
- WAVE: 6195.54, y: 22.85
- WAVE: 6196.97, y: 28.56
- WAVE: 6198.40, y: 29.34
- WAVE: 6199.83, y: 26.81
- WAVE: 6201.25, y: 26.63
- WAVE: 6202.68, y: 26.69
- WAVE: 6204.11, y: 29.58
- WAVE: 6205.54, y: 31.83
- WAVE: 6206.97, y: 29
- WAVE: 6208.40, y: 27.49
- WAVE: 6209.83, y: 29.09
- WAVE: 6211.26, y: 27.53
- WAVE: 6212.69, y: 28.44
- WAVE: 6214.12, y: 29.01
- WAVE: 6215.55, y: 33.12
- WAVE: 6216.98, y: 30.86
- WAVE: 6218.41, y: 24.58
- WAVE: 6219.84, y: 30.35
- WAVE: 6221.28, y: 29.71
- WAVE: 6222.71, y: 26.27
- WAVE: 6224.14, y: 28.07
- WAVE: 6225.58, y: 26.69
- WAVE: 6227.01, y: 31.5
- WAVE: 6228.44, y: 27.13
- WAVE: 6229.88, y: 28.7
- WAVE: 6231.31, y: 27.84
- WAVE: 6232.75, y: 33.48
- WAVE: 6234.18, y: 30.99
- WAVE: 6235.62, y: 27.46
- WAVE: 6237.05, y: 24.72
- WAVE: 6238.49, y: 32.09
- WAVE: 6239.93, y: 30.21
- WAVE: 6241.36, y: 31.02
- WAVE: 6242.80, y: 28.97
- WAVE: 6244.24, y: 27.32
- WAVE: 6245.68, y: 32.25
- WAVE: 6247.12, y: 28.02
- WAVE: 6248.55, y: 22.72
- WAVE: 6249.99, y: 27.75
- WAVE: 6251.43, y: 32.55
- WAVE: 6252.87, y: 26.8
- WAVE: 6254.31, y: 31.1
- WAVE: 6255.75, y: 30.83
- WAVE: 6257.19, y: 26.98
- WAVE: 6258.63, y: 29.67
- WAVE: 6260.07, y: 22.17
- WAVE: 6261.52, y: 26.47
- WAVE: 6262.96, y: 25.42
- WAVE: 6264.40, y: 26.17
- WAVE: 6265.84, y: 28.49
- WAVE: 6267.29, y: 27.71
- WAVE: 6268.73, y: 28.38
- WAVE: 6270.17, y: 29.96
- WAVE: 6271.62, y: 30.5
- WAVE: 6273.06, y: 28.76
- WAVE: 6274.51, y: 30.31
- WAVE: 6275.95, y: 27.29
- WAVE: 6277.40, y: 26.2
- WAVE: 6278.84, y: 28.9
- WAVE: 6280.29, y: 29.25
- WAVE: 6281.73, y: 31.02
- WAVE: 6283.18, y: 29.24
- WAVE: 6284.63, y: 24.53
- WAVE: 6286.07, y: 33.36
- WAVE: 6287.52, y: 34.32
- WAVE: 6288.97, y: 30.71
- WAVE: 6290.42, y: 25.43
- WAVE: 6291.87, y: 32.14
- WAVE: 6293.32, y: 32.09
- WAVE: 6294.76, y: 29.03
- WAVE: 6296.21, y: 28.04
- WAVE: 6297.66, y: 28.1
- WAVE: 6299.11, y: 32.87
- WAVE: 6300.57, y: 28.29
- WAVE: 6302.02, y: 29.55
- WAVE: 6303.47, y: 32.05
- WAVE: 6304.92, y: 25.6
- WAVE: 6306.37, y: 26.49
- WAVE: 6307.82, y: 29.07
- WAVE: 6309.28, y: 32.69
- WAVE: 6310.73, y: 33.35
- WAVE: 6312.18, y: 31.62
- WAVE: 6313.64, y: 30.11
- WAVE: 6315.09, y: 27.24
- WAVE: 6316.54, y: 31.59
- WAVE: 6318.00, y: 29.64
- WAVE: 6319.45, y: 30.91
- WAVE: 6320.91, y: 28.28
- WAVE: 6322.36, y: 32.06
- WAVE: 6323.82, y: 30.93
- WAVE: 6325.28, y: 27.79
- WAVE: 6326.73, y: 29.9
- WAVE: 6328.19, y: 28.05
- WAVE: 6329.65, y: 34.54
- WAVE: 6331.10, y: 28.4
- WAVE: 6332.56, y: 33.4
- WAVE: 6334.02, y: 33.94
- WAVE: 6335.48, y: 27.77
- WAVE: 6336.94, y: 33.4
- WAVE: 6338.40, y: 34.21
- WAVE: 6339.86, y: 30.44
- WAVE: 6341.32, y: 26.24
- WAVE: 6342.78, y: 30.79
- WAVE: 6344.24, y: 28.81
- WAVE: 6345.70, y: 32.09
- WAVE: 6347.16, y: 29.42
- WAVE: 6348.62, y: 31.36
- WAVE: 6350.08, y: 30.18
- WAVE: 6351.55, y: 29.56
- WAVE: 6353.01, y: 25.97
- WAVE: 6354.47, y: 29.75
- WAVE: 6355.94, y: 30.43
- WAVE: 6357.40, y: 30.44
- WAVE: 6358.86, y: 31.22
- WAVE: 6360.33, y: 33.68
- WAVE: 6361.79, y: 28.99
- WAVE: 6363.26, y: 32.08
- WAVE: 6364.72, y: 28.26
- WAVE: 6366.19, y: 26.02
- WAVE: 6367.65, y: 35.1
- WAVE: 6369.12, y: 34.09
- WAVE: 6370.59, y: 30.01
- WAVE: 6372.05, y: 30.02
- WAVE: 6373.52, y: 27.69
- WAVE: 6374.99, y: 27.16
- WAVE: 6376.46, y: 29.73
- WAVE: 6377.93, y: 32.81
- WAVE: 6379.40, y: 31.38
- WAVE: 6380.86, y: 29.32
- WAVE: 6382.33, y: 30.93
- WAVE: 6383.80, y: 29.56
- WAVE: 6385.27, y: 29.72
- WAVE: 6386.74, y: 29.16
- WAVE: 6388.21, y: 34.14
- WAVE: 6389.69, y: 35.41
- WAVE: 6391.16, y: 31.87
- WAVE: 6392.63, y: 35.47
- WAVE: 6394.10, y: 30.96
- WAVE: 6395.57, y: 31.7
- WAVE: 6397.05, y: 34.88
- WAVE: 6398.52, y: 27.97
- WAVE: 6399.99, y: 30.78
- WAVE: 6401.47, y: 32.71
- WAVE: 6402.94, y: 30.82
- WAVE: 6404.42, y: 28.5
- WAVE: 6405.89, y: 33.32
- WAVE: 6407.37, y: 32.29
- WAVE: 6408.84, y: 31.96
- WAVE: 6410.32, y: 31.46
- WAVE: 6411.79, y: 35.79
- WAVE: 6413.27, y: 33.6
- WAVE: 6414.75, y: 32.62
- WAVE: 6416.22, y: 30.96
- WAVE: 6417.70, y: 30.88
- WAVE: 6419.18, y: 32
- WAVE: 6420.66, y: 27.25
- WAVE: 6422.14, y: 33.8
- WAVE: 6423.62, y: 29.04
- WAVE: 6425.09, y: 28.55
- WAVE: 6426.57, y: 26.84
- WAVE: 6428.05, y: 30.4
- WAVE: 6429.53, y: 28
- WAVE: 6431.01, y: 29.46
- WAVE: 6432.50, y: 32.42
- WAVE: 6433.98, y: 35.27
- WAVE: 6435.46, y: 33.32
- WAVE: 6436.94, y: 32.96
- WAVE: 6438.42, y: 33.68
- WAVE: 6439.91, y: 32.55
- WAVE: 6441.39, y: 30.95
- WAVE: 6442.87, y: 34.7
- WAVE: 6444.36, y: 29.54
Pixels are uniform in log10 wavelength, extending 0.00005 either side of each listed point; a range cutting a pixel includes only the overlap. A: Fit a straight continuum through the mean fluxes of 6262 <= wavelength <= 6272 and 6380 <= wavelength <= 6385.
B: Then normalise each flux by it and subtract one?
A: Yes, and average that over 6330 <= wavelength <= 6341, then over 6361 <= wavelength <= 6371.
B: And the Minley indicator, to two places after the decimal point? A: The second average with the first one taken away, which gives -0.05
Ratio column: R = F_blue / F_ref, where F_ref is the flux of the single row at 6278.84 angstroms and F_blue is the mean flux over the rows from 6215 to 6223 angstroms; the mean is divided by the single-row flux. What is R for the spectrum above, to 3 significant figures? 1.01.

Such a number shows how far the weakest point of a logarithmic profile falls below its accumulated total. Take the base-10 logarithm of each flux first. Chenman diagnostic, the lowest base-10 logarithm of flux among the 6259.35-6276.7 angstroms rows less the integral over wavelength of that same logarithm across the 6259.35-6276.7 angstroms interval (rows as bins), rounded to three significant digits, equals -23.6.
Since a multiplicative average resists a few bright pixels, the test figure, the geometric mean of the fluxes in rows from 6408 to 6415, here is 33.1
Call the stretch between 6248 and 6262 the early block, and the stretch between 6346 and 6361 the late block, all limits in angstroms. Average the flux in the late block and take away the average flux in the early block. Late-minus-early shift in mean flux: 2.5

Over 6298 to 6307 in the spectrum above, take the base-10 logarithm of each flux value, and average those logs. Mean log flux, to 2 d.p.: 1.46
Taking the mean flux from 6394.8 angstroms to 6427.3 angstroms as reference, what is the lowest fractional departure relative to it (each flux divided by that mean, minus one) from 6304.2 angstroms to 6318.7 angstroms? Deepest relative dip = -0.181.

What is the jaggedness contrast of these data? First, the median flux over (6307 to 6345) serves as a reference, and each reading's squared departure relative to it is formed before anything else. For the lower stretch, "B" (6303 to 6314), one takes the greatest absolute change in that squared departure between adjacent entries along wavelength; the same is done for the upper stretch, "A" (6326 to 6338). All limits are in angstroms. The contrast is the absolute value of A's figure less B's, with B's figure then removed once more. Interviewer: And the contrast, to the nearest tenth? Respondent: -10.5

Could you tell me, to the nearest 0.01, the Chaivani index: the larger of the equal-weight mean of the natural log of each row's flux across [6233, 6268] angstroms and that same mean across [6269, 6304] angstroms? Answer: 3.39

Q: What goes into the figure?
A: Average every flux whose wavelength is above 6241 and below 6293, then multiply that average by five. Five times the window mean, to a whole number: 143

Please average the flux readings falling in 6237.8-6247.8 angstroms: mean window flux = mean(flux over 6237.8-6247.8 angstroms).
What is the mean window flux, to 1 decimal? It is 30.0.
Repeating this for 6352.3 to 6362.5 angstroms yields 30.1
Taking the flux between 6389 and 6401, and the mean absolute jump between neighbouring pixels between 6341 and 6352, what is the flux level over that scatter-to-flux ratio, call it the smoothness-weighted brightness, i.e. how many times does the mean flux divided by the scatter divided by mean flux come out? 452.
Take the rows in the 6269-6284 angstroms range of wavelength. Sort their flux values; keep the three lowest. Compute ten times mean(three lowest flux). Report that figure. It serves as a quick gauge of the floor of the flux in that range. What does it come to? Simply 274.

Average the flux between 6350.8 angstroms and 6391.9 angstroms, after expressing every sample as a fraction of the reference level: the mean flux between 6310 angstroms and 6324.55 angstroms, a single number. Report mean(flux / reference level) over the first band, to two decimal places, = 1.00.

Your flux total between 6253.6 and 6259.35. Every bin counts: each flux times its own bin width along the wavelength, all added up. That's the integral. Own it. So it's 171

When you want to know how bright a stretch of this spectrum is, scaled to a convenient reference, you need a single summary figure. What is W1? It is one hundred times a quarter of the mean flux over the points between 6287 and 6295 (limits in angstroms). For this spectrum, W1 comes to 766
